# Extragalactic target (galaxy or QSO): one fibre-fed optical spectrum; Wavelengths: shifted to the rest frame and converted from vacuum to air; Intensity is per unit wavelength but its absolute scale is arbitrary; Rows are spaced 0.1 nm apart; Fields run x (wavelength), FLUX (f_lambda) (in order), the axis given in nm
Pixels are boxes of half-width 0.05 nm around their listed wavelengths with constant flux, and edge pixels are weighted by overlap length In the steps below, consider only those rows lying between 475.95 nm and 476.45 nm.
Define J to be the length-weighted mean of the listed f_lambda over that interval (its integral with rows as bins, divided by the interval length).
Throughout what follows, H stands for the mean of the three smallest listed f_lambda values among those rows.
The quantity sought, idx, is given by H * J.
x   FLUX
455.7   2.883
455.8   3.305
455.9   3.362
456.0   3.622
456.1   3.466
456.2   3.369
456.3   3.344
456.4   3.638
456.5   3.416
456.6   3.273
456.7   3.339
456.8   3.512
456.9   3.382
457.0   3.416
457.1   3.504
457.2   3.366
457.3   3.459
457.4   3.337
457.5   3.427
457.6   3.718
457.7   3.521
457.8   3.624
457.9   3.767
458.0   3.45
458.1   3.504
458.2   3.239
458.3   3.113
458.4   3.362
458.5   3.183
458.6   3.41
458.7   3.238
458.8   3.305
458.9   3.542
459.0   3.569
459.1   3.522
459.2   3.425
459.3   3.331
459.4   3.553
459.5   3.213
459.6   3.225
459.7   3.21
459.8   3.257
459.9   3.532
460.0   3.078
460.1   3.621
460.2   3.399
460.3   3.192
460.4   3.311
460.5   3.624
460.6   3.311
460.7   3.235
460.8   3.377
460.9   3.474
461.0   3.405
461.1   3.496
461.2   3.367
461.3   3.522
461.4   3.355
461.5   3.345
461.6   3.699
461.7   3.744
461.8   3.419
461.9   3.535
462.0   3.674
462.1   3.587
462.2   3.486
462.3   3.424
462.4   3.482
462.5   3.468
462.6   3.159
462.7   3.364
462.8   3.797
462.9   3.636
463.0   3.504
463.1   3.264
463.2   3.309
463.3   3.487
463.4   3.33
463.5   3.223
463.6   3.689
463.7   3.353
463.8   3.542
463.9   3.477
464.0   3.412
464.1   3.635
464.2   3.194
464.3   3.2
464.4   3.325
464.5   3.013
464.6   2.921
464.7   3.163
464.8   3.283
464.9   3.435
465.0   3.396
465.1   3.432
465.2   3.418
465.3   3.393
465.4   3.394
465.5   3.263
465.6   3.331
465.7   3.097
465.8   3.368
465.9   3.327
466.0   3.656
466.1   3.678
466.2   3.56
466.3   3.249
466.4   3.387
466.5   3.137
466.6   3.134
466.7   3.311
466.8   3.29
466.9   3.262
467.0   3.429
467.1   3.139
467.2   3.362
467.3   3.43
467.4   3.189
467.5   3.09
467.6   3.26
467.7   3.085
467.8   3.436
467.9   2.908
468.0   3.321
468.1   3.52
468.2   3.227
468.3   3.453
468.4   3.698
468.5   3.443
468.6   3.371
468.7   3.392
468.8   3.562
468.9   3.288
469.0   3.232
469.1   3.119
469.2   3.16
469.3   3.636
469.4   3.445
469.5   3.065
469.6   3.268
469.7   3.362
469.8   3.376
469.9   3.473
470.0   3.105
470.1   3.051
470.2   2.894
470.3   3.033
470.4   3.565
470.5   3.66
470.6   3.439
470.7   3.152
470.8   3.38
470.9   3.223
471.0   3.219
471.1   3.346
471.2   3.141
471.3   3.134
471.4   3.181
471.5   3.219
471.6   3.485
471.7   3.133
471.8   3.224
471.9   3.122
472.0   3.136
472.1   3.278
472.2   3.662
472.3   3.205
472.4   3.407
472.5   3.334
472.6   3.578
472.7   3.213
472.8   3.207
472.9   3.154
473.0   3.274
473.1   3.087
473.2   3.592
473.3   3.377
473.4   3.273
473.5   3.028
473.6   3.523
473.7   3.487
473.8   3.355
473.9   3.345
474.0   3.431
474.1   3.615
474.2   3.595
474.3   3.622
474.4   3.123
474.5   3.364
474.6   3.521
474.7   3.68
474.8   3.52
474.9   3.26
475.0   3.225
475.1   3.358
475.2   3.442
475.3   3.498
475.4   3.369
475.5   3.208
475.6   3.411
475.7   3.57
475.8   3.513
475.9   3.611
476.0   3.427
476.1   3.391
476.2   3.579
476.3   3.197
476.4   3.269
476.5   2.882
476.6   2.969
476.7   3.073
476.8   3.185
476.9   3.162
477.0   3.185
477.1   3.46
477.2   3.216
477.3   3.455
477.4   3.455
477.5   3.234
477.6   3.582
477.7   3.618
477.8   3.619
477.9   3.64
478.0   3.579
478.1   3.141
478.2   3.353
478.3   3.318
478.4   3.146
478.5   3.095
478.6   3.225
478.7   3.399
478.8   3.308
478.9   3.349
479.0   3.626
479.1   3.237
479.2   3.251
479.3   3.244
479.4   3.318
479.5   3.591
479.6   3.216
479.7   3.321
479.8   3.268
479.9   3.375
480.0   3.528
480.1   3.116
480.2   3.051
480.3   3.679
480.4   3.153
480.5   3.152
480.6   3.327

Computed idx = 11.1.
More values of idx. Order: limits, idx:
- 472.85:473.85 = 10.2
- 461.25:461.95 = 11.9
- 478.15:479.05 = 10.5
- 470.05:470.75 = 9.7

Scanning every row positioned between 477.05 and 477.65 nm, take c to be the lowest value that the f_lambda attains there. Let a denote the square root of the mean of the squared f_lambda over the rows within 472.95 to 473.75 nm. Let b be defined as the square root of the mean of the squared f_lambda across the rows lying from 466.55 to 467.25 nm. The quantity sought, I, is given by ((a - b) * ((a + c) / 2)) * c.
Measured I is 0.6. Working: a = 3.34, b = 3.28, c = 3.216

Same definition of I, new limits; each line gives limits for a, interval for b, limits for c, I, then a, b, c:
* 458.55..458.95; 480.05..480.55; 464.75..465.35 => 1.5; 3.38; 3.24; 3.283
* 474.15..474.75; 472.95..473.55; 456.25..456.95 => 2.3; 3.49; 3.28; 3.273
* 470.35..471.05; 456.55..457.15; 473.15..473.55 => -0.2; 3.38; 3.41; 3.028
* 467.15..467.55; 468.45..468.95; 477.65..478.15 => -1.4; 3.27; 3.41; 3.141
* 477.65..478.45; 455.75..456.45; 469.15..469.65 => -0.1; 3.43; 3.45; 3.065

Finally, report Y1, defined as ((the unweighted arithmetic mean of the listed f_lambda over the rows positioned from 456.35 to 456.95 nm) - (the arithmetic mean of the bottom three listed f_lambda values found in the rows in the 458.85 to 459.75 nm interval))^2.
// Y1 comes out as 0.044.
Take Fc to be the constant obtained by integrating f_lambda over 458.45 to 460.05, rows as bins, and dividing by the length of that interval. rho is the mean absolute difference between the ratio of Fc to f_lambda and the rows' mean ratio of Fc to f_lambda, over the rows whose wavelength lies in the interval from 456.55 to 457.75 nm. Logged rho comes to 0.024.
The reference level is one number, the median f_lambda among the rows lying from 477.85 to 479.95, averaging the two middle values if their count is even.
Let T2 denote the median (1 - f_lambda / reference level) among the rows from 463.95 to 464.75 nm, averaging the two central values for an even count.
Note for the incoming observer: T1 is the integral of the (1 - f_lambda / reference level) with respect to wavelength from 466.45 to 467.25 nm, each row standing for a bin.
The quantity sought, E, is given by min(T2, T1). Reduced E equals 0.014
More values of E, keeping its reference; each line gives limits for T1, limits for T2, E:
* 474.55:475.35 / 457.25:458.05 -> -0.052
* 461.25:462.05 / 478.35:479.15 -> -0.053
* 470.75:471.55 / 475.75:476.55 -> -0.027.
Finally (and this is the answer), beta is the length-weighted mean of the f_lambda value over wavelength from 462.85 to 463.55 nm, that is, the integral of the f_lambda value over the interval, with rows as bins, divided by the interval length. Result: 3.39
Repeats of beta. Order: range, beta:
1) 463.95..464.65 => 3.24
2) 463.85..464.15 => 3.51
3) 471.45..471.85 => 3.27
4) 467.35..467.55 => 3.14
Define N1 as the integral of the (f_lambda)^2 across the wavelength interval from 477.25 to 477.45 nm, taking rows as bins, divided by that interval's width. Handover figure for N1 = 11.9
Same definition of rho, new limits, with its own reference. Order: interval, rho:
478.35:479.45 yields 0.030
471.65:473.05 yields 0.037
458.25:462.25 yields 0.039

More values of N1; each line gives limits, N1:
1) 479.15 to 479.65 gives 11.1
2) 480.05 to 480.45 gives 10.6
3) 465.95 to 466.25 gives 13.2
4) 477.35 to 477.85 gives 12.3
